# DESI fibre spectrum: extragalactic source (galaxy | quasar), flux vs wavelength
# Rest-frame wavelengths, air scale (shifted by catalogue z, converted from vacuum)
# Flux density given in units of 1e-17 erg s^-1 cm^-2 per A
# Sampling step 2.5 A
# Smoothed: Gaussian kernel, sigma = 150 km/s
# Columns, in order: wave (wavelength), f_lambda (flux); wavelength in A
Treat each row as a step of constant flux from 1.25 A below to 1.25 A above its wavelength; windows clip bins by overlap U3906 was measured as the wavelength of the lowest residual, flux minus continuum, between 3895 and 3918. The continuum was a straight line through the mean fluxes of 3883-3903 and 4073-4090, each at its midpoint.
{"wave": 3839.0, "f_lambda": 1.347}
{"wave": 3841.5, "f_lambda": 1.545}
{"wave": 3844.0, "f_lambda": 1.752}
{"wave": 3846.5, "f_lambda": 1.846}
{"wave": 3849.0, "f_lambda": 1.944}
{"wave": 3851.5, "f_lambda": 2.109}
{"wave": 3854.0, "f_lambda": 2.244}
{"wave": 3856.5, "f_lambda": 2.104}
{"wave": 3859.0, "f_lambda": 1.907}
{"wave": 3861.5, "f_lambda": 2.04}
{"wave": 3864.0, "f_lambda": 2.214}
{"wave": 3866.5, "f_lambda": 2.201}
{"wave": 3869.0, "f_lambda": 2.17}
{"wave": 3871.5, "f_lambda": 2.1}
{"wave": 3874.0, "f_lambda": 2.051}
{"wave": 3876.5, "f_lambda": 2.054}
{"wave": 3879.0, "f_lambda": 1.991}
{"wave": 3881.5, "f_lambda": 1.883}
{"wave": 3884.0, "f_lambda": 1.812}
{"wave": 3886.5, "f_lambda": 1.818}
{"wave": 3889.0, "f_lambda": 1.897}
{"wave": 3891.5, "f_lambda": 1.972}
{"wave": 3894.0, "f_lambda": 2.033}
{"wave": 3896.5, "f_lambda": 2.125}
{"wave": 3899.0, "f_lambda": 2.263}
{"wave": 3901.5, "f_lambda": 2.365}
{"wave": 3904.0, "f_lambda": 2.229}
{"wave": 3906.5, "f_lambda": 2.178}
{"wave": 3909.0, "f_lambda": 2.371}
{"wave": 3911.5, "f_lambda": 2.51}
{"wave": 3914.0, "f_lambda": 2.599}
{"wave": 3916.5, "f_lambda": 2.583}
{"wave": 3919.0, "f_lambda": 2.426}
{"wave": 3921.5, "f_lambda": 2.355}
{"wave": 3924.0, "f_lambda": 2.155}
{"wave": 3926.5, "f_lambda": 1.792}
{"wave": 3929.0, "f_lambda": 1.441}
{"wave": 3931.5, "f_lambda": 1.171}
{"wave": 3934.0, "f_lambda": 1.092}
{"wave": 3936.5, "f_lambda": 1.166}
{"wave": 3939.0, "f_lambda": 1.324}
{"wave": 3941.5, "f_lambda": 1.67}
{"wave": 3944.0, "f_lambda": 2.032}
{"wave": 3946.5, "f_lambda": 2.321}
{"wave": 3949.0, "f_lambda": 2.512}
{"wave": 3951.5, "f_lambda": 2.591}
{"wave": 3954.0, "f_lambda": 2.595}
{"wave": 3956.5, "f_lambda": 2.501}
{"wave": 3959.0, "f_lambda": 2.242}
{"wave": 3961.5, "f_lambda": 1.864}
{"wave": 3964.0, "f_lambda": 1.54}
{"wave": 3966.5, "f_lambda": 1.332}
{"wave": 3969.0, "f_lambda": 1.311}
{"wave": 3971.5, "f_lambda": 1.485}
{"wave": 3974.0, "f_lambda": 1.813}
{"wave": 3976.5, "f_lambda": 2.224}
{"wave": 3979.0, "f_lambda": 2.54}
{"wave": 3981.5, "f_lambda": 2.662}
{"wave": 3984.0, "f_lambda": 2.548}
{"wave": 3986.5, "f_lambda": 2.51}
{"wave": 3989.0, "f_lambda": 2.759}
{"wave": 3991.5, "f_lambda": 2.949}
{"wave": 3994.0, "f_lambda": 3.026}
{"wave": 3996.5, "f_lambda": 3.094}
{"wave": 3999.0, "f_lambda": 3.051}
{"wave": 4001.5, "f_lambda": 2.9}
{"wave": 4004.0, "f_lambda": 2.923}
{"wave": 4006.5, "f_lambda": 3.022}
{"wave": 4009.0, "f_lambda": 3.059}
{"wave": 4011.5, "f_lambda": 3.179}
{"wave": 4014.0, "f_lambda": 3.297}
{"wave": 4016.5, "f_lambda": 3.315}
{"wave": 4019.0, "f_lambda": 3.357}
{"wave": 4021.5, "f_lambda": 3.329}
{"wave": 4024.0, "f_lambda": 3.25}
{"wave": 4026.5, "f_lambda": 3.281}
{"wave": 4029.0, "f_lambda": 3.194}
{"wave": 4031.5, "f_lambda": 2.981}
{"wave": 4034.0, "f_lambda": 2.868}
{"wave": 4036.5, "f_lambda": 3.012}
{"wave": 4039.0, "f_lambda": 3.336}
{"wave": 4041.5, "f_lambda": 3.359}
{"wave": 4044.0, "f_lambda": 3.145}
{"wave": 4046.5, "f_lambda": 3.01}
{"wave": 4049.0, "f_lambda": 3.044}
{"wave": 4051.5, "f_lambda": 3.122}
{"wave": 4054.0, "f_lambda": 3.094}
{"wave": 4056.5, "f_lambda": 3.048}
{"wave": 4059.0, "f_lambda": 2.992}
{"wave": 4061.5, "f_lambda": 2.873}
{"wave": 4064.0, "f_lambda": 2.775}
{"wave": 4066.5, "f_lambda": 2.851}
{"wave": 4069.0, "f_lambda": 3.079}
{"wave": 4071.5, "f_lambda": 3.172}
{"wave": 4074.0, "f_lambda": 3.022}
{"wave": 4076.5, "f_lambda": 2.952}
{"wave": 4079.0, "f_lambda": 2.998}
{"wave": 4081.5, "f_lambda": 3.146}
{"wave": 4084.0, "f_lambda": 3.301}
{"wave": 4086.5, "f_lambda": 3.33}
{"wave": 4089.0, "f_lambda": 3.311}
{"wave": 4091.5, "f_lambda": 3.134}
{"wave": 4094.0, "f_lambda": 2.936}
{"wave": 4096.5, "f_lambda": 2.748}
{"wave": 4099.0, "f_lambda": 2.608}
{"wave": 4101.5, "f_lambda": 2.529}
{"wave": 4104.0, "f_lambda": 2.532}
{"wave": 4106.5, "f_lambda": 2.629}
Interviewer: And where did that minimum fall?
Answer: 3906.5 A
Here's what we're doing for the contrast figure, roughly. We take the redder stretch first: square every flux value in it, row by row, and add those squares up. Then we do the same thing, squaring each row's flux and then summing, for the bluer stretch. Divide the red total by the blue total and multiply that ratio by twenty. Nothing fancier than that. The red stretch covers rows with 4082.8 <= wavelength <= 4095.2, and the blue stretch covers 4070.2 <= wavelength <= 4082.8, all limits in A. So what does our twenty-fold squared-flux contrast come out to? 22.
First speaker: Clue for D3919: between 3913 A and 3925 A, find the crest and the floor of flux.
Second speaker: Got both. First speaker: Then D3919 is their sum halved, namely 2.38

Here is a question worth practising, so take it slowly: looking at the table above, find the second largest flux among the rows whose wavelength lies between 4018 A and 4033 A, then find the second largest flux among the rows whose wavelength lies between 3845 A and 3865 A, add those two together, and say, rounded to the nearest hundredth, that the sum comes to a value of 5.54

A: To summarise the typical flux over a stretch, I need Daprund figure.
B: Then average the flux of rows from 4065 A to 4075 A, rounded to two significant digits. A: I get 3.0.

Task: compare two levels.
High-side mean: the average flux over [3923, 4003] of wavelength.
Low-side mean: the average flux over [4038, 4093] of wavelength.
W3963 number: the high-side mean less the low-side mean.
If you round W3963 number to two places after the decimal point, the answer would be -0.96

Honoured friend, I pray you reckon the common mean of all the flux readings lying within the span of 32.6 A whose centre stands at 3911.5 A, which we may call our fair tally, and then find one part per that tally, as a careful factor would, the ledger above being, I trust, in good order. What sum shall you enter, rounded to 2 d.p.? 0.43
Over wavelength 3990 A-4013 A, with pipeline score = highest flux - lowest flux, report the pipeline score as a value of 0.3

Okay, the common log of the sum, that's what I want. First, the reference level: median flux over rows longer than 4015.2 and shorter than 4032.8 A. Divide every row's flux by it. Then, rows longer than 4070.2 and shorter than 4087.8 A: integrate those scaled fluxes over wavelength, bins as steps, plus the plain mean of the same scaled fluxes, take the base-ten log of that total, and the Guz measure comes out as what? 1.25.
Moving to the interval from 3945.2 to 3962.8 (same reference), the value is 1.13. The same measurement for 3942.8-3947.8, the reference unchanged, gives 0.60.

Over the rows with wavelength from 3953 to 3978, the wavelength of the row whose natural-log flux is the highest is 3954.0 A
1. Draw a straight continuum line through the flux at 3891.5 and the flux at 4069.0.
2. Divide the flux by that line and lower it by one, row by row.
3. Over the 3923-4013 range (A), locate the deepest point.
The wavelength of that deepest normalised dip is 3934.0 A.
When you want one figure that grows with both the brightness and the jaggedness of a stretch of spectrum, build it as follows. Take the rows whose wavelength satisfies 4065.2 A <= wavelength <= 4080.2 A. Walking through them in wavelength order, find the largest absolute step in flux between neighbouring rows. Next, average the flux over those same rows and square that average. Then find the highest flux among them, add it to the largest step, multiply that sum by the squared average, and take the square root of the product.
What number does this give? 5.6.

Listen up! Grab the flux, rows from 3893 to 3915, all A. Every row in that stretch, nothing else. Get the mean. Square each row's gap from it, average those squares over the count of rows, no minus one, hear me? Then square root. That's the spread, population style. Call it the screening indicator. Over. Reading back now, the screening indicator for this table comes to 0.172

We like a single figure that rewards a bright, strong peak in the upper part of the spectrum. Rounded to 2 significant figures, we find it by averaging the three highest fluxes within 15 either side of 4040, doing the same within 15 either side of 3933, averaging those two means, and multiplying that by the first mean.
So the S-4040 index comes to 9.5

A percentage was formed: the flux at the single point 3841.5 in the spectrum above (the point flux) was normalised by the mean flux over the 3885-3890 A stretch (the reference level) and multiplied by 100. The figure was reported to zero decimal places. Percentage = 83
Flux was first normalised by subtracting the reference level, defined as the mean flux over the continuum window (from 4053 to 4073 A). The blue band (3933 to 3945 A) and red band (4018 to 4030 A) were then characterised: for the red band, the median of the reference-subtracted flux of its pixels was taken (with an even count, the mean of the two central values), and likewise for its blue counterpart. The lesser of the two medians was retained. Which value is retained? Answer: -1.66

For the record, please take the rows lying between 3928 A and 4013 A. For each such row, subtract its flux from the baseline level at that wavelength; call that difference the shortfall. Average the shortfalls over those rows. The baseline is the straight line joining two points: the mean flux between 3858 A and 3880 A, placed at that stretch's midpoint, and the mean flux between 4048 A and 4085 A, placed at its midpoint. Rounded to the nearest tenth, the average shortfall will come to 0.3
